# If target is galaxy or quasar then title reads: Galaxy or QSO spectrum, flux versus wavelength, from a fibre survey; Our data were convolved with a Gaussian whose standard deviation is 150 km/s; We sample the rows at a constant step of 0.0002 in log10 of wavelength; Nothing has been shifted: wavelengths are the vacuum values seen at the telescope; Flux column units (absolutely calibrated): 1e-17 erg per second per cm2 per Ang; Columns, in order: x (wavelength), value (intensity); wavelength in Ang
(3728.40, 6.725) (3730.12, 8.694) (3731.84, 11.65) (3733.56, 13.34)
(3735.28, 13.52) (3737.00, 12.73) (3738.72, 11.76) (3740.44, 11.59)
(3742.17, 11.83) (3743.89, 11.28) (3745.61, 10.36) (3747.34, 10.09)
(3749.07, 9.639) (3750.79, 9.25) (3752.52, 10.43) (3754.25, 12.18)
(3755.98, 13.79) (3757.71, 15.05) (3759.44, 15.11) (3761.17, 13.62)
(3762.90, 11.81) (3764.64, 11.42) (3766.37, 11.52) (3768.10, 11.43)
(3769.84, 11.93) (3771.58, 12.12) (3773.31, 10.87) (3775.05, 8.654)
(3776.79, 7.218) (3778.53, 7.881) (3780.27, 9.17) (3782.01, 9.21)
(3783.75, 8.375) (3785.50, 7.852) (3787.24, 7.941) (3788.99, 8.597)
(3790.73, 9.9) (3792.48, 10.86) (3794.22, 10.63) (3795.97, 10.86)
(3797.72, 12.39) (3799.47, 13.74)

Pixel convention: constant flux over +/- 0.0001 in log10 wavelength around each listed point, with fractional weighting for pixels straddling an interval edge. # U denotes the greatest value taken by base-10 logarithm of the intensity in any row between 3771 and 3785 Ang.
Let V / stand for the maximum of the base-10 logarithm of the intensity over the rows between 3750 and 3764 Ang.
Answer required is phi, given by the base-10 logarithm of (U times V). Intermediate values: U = 1.08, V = 1.18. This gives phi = 0.106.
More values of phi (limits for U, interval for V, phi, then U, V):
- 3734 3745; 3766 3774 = 0.088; 1.13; 1.08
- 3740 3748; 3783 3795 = 0.046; 1.07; 1.04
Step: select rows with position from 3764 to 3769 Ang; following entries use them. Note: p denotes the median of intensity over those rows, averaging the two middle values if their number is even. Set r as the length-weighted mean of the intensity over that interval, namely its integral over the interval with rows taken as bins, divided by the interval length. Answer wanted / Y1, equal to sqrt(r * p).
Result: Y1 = 11.5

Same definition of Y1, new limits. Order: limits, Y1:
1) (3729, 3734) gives 11.2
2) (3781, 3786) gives 8.5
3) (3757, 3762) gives 14.8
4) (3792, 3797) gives 10.8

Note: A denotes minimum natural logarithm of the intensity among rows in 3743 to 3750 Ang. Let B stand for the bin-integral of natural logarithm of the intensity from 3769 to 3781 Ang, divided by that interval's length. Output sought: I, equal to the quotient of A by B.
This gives 1.01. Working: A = 2.27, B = 2.3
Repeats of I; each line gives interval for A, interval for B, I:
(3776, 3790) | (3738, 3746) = 0.81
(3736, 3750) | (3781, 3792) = 1.05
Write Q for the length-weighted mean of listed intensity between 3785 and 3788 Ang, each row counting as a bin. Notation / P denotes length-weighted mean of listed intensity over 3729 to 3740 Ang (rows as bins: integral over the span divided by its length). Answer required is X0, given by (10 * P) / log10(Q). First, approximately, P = 11.8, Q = 7.9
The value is 132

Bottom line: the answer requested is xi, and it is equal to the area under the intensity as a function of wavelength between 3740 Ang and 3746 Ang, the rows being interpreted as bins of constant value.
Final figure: 68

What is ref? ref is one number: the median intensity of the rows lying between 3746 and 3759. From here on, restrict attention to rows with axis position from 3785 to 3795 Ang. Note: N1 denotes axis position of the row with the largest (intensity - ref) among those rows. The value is 3792.48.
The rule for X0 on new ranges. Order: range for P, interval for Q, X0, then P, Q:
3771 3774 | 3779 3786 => 123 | 11.5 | 8.6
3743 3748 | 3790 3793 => 105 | 10.6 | 10.3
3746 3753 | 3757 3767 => 88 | 9.8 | 13.1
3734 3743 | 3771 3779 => 127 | 12.3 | 9.3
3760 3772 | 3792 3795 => 117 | 12.1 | 10.8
